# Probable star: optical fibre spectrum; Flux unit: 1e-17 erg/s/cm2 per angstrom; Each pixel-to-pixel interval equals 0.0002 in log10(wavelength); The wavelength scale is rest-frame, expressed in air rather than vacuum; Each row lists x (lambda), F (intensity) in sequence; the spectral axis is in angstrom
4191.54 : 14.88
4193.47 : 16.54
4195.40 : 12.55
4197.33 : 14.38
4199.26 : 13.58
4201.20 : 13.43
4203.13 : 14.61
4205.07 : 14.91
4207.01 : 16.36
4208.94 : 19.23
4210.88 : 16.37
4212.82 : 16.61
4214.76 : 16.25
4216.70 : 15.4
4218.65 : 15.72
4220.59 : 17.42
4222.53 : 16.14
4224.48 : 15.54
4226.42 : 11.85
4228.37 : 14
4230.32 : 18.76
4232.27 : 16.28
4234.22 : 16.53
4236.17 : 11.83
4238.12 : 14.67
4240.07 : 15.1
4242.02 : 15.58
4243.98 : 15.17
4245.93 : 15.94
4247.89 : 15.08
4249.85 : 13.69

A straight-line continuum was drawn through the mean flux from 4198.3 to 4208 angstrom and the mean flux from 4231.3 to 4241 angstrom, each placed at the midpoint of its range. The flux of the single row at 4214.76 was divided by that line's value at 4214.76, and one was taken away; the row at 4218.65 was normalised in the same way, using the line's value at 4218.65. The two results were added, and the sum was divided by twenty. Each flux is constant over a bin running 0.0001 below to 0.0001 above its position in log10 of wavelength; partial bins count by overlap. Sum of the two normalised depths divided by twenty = 0.009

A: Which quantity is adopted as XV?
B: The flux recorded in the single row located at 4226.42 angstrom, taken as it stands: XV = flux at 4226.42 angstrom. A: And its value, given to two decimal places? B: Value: 11.85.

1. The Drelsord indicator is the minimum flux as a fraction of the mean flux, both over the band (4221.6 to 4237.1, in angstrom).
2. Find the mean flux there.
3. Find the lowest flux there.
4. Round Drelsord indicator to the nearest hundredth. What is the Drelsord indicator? 0.78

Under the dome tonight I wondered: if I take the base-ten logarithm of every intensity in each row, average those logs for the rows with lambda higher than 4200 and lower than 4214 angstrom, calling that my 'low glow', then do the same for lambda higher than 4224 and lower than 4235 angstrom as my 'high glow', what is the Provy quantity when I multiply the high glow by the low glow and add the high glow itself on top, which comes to 2.61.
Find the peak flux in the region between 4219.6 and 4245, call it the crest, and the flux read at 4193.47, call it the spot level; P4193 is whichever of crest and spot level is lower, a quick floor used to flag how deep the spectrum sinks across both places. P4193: 17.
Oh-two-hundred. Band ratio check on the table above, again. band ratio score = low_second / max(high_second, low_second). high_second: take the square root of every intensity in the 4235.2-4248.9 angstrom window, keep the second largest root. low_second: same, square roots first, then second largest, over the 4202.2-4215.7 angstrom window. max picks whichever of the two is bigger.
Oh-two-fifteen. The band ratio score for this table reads 1.00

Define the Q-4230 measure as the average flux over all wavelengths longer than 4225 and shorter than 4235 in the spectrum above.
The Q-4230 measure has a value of 15.5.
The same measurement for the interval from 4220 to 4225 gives 16.4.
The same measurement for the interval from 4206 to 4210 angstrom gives 17.8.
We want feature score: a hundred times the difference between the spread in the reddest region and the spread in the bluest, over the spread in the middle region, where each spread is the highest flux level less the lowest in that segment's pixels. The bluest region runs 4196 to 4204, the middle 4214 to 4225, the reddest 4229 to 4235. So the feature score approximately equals 64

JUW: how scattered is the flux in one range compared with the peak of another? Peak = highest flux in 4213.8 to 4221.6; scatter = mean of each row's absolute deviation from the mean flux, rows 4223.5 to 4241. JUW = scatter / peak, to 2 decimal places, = 0.10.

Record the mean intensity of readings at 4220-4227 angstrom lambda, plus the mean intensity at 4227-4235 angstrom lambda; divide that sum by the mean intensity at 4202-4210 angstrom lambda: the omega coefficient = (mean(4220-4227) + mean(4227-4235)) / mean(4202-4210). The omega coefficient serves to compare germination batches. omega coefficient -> 1.94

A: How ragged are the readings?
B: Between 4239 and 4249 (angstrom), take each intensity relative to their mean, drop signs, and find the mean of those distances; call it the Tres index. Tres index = 0.31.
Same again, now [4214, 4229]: 1.18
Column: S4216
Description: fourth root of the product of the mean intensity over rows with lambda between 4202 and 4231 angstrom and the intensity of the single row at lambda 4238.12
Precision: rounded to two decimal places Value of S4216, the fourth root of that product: 3.91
